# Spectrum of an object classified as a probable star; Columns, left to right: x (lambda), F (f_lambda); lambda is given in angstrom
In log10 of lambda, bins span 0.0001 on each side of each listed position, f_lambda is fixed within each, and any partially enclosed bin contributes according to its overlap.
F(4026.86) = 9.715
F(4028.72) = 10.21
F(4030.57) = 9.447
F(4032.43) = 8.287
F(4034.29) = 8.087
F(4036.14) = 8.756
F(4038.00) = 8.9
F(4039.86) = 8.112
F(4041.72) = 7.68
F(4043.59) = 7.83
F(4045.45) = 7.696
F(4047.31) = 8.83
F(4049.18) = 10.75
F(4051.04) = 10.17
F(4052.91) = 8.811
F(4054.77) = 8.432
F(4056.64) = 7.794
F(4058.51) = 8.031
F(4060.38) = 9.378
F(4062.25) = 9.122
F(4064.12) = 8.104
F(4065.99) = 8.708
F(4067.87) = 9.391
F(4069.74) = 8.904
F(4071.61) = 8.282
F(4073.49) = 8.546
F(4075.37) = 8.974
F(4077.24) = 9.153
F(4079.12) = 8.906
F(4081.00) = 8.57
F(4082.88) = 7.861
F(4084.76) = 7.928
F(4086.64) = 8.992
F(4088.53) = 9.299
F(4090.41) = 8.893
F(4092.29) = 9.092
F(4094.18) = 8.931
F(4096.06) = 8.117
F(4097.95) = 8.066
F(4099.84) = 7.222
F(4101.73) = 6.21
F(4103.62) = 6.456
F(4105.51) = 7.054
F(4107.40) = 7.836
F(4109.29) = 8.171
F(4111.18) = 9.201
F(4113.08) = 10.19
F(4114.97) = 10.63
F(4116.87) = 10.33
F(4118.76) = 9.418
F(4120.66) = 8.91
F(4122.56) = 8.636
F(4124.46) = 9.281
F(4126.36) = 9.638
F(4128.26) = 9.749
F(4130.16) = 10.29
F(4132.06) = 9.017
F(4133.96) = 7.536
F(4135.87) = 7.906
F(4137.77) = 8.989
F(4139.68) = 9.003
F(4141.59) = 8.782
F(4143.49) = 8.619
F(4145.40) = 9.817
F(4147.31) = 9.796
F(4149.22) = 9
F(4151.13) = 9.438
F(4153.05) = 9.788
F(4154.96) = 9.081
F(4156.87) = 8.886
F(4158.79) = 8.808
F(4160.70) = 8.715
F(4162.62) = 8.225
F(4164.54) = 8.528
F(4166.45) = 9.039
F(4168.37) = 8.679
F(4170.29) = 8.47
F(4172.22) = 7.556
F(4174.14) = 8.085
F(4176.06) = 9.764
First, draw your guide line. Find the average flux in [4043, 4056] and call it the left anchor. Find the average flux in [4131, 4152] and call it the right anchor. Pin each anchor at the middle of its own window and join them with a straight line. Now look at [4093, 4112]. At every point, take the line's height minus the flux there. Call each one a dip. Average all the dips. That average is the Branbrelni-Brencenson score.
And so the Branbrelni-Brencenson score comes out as 1.2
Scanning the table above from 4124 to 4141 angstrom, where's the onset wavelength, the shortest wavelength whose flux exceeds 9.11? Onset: 4124.46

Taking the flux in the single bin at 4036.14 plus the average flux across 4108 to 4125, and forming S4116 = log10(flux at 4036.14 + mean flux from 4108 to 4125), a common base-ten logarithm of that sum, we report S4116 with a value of 1.26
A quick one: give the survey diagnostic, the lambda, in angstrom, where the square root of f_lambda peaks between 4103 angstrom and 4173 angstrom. 4114.97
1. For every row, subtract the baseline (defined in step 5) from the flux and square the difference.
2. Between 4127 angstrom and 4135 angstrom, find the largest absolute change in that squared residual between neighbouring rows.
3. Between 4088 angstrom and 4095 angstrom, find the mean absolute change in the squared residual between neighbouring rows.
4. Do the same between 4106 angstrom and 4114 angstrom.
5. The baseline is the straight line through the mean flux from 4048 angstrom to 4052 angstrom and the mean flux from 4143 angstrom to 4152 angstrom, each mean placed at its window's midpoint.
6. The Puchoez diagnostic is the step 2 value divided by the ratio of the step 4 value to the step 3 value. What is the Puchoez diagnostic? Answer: 1.4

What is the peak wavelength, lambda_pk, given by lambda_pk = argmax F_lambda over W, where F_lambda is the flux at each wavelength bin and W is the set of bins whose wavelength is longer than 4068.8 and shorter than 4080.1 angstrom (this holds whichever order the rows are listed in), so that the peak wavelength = 4077.24 angstrom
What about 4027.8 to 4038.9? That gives 4028.72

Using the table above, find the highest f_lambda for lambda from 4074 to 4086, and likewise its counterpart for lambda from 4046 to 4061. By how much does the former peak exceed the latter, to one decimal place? -1.6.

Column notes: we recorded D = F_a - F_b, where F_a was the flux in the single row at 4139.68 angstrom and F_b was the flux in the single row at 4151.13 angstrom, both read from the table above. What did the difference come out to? -0.4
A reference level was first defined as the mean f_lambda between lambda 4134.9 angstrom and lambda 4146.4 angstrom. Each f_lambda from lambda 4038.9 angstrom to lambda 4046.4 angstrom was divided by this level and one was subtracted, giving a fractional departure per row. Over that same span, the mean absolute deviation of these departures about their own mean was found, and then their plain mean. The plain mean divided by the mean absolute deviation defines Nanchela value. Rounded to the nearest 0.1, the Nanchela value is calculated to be -7.2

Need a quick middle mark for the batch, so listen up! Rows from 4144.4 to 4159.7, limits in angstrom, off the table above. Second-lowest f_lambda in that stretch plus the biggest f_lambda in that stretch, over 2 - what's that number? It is 9.4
